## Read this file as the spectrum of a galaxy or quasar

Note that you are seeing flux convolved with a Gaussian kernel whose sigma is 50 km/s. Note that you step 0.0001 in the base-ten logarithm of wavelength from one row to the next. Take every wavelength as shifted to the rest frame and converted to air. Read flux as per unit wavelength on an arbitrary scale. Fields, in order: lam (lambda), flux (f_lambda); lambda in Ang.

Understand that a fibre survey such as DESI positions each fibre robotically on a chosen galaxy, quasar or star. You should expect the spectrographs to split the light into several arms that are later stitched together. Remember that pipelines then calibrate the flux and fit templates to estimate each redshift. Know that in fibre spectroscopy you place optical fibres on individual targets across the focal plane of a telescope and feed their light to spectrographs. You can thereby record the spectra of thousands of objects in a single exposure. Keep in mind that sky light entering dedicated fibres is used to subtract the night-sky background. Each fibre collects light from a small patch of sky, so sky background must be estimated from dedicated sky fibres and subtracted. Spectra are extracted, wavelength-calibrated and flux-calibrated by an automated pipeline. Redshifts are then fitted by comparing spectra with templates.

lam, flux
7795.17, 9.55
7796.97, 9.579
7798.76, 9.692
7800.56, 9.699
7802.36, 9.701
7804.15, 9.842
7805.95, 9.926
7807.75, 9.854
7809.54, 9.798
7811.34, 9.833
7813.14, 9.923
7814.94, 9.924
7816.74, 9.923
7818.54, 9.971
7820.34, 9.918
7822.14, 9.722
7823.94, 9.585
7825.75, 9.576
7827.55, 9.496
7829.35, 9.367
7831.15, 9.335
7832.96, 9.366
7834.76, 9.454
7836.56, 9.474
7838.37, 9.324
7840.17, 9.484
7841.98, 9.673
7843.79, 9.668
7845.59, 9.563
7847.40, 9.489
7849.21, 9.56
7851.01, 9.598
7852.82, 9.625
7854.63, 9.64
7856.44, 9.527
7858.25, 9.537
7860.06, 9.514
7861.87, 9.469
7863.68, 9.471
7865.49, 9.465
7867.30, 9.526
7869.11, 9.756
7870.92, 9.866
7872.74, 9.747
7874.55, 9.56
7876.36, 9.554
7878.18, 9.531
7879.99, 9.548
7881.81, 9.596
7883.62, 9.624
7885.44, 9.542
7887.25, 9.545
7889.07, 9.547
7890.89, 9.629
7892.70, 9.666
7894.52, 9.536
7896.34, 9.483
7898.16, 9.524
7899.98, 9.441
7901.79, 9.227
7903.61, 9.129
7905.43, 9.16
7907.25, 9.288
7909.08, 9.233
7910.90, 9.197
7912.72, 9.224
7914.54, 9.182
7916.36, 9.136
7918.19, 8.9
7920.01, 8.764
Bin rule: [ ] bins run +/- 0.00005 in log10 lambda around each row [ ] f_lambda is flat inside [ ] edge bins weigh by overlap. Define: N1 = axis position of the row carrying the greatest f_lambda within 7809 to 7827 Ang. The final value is 7818.54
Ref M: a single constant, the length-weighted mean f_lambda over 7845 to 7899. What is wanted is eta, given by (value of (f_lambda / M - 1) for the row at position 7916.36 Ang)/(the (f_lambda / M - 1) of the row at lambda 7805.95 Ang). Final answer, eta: -1.2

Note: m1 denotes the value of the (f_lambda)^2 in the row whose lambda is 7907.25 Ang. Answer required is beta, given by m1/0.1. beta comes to 863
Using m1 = 86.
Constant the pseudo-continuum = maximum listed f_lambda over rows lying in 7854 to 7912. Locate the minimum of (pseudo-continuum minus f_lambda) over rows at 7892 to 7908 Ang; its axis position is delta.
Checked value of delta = 7892.70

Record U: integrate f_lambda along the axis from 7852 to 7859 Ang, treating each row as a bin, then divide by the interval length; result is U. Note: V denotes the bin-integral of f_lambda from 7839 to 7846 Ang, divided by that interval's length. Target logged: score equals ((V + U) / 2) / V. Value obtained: 0.999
